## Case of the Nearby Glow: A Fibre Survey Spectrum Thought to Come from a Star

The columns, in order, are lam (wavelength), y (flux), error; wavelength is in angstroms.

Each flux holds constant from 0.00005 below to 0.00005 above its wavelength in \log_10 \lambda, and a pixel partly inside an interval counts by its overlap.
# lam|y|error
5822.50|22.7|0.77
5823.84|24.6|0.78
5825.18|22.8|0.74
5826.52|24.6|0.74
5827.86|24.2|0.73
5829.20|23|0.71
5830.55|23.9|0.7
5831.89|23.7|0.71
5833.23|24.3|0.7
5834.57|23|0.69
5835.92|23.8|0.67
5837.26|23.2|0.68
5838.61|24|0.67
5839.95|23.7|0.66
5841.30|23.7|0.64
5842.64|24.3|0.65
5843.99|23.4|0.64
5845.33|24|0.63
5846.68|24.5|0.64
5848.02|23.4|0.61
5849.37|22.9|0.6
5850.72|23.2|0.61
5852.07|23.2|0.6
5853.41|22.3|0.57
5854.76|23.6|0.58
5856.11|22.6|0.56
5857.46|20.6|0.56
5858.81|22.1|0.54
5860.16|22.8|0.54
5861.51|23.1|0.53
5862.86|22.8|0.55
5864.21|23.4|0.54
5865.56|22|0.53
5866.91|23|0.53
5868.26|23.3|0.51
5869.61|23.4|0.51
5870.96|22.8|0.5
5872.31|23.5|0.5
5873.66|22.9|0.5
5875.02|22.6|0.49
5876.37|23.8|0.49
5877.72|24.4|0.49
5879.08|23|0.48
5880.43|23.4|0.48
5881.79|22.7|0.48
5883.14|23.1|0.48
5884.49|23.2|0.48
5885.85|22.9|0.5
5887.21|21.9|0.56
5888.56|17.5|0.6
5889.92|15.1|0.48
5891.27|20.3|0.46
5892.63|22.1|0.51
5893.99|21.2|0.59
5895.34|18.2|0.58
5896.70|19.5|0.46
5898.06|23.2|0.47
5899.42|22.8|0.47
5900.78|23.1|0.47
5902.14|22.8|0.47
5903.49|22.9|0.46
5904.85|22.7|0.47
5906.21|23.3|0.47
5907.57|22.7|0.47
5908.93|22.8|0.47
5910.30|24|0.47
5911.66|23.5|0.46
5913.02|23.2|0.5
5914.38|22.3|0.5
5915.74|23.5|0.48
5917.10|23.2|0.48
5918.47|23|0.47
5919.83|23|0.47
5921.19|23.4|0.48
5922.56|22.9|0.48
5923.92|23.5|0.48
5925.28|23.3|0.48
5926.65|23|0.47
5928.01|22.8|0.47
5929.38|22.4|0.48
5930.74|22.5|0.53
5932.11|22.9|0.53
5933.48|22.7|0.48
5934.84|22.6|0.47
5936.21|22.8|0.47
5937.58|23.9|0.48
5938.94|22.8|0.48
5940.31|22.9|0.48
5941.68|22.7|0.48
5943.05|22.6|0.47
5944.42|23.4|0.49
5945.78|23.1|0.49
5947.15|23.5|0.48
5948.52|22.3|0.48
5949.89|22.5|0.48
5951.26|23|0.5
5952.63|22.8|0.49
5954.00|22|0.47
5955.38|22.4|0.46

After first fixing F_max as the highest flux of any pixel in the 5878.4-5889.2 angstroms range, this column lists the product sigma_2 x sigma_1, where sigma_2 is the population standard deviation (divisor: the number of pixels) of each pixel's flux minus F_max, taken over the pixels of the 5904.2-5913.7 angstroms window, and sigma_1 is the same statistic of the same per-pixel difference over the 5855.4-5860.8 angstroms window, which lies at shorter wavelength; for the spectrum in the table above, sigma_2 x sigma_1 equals 0.38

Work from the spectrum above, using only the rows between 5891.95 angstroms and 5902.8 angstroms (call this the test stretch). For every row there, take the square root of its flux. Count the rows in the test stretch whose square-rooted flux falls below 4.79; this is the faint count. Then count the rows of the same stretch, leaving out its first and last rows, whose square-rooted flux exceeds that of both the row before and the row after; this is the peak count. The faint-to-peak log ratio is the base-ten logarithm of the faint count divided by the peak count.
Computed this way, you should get 0.48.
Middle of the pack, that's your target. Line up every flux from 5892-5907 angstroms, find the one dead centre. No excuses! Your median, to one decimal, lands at 22.8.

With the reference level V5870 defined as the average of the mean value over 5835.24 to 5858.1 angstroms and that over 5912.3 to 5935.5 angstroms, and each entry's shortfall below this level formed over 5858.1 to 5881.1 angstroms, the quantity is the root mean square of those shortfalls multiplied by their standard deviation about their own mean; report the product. 0.3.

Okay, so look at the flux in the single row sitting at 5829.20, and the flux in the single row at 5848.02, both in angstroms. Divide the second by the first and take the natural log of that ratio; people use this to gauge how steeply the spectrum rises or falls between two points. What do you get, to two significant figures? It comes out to 0.017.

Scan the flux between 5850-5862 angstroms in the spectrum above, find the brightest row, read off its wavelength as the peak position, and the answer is 5854.76 angstroms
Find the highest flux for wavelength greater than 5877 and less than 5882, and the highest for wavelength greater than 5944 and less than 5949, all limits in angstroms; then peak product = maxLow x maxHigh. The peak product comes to 573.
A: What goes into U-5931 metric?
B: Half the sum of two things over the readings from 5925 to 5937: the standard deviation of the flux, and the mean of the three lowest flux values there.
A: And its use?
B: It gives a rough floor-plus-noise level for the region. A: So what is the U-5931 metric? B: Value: 11.4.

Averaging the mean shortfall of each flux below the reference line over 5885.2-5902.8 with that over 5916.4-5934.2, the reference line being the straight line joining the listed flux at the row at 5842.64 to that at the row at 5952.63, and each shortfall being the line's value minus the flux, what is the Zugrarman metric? 1.5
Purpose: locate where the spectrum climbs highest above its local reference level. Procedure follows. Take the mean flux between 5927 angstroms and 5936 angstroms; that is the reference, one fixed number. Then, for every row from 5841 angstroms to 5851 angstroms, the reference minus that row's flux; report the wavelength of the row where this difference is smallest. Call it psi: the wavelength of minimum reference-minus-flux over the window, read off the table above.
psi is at 5846.68 angstroms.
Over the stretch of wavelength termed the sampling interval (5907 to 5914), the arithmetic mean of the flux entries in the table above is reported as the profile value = 23.2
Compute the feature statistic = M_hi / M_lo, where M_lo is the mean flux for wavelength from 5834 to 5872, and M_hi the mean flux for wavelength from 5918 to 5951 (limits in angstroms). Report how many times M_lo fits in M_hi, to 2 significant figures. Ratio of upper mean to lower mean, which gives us 0.99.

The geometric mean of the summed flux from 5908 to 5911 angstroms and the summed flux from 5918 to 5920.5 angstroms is 46.4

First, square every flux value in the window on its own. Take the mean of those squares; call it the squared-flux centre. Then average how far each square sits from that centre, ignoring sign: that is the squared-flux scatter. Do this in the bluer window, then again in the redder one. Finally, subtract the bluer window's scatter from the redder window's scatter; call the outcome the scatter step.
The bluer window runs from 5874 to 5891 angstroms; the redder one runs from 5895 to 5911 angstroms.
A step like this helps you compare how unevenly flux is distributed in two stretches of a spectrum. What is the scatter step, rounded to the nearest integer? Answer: -27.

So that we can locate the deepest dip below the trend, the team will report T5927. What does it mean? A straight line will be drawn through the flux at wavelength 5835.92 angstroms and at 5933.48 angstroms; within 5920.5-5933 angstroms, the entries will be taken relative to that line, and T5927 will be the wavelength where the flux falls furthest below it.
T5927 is 5929.38 angstroms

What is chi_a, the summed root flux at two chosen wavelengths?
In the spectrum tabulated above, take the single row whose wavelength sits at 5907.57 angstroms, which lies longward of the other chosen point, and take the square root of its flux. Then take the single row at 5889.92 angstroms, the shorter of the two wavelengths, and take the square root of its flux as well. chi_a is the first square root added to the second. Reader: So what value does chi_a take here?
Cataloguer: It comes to 8.65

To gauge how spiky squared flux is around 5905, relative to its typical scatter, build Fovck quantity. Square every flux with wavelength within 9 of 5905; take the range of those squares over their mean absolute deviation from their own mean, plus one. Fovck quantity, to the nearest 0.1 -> 9.1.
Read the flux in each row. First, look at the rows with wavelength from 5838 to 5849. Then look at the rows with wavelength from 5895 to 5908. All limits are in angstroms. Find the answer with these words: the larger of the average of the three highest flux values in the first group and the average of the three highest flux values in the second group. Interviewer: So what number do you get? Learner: 24.3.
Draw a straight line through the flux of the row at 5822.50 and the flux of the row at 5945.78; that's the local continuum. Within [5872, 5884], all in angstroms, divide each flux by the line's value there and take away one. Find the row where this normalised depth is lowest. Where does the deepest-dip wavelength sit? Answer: 5875.02 angstroms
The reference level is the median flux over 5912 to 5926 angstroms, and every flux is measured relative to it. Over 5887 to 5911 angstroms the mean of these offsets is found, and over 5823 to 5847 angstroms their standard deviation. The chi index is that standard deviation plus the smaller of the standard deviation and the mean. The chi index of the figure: -1.2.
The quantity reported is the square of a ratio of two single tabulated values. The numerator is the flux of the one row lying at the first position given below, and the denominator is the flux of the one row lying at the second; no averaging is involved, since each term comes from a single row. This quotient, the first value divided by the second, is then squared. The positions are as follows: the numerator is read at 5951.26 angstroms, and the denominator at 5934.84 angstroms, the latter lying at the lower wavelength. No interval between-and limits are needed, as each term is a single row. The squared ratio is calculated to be 1.04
